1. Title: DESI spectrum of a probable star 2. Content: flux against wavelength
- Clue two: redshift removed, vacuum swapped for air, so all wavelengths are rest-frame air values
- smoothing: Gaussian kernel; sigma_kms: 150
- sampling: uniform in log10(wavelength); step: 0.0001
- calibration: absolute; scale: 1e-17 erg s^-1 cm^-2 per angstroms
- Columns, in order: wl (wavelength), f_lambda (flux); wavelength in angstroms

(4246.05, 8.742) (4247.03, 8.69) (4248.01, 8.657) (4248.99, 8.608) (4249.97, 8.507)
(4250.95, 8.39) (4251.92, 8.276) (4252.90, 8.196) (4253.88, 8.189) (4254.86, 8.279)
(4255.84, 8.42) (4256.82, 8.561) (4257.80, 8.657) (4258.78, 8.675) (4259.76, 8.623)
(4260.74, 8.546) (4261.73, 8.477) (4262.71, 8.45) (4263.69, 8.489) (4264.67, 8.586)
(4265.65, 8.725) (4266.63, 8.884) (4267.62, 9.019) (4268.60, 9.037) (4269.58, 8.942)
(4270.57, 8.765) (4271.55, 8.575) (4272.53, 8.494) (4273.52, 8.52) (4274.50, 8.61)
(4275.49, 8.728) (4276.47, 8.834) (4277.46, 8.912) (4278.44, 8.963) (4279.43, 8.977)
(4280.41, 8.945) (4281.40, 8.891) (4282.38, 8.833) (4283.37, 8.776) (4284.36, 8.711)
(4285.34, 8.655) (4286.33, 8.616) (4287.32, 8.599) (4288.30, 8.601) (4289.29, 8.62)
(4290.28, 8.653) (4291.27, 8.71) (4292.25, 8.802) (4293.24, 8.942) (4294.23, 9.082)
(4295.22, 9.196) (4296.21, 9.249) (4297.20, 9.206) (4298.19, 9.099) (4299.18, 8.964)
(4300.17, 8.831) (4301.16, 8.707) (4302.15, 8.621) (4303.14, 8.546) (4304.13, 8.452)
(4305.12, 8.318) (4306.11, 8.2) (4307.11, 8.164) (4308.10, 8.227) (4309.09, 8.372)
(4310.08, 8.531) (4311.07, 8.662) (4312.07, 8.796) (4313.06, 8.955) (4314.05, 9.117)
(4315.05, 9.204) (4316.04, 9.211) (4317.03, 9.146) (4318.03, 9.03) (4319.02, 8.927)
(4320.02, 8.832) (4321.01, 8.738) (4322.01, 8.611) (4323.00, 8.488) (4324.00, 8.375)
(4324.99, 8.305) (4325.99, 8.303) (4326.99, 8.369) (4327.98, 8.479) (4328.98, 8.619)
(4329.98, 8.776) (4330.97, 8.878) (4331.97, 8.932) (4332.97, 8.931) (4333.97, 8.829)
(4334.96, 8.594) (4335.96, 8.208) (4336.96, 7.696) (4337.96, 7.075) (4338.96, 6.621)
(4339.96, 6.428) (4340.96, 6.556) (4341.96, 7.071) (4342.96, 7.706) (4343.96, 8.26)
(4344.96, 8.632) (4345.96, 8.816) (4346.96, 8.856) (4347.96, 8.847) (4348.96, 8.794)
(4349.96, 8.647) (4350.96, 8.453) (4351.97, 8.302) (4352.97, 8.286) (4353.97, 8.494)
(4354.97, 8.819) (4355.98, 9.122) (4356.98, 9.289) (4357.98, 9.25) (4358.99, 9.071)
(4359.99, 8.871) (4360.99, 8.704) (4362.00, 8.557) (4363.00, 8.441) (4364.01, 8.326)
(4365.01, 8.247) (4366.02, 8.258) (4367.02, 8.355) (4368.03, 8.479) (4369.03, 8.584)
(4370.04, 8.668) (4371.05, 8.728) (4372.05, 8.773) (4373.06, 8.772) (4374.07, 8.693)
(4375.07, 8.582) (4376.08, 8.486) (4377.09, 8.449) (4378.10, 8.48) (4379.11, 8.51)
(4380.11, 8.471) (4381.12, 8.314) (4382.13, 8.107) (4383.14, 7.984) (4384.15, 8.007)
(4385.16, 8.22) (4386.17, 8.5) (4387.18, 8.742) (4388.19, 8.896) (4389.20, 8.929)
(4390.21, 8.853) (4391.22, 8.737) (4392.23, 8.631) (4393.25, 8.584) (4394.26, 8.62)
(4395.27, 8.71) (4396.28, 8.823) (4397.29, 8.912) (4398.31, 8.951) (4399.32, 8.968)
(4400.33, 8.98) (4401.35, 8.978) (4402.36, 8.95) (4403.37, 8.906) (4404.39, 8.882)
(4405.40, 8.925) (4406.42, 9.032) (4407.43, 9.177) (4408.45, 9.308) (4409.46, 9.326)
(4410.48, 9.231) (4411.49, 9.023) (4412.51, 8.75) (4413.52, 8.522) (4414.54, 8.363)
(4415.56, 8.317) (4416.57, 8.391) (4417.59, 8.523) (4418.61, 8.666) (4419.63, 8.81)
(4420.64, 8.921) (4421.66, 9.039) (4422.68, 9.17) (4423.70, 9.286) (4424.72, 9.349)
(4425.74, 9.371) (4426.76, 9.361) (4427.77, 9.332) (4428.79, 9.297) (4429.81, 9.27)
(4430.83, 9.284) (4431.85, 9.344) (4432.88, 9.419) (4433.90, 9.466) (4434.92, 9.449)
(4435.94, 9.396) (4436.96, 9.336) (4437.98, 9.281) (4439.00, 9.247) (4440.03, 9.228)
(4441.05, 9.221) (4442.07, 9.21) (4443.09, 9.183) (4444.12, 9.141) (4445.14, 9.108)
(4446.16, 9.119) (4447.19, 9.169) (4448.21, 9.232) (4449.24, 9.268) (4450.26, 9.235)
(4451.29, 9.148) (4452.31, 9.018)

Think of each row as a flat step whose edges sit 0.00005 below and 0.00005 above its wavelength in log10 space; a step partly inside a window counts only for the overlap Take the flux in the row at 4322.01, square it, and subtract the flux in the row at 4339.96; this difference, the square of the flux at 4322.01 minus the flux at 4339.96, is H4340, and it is 68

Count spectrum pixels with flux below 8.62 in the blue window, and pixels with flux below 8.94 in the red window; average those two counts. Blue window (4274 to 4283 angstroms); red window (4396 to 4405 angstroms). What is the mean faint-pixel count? 2.5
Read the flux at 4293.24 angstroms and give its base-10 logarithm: 0.951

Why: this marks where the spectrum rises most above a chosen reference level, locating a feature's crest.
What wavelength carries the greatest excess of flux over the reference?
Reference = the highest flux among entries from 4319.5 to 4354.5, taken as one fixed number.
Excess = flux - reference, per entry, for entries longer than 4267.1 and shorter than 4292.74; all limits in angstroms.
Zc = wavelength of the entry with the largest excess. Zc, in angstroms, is 4268.60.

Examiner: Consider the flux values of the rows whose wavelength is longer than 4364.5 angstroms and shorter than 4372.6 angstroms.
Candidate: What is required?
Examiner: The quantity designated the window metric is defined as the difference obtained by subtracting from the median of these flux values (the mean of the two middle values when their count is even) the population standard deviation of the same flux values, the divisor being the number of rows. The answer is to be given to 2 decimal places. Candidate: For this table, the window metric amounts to 8.34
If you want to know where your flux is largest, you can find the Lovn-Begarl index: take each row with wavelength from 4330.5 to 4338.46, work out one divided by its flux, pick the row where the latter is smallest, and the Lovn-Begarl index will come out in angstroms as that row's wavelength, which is 4331.97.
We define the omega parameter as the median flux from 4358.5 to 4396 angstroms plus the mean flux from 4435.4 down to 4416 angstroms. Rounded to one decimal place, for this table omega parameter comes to 17.7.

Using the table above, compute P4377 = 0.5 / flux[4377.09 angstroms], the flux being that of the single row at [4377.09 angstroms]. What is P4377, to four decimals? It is 0.0592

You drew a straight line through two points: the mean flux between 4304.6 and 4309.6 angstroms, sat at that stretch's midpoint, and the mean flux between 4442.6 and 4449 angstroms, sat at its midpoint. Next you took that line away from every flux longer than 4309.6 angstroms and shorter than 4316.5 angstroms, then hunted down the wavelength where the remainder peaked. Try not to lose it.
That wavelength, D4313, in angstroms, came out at 4316.04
